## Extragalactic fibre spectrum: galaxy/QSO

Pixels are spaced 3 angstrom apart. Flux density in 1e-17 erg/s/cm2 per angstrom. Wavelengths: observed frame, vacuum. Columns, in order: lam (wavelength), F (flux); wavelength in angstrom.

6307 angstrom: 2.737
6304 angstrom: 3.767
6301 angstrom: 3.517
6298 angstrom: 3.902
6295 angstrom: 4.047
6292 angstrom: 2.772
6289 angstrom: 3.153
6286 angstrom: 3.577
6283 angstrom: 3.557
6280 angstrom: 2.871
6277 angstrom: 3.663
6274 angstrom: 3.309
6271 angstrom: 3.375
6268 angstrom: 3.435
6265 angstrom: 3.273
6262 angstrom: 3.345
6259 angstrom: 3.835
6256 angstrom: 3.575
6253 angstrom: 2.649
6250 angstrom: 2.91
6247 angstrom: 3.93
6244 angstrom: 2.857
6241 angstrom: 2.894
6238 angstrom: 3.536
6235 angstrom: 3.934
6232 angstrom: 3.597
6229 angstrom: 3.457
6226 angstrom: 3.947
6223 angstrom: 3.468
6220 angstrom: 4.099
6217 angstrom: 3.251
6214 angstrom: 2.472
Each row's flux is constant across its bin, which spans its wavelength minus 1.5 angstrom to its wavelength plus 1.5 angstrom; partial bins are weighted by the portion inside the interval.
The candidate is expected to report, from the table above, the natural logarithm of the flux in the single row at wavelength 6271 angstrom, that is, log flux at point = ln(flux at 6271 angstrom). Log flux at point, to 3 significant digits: 1.22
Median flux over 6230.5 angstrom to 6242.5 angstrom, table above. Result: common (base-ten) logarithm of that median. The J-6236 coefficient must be 0.552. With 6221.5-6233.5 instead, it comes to 0.548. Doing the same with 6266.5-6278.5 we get 0.532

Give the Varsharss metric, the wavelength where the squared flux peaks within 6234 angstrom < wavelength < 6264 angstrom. 6235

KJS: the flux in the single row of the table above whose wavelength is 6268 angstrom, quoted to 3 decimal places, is 3.435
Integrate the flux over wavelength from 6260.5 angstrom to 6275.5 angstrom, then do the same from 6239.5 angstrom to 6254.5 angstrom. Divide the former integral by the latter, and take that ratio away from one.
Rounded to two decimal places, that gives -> -0.10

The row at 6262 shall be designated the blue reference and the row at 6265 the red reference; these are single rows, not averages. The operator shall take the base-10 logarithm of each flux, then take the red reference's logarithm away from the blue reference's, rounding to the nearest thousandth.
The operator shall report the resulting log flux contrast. 0.009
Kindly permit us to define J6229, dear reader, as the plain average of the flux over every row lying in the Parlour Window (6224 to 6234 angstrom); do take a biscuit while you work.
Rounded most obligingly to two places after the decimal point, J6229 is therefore 3.67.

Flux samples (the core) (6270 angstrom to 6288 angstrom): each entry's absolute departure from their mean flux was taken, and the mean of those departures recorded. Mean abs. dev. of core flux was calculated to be 0.2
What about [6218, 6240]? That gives 0.2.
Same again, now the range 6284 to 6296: 0.4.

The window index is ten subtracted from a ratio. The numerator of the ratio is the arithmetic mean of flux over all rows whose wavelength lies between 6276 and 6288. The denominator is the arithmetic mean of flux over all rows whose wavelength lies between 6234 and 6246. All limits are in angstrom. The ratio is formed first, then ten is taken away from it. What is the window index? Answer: -8.97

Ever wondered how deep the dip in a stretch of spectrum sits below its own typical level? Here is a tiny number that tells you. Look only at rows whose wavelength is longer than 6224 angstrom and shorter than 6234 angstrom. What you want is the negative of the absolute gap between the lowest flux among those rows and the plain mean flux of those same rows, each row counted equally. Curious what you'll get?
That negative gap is -0.21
